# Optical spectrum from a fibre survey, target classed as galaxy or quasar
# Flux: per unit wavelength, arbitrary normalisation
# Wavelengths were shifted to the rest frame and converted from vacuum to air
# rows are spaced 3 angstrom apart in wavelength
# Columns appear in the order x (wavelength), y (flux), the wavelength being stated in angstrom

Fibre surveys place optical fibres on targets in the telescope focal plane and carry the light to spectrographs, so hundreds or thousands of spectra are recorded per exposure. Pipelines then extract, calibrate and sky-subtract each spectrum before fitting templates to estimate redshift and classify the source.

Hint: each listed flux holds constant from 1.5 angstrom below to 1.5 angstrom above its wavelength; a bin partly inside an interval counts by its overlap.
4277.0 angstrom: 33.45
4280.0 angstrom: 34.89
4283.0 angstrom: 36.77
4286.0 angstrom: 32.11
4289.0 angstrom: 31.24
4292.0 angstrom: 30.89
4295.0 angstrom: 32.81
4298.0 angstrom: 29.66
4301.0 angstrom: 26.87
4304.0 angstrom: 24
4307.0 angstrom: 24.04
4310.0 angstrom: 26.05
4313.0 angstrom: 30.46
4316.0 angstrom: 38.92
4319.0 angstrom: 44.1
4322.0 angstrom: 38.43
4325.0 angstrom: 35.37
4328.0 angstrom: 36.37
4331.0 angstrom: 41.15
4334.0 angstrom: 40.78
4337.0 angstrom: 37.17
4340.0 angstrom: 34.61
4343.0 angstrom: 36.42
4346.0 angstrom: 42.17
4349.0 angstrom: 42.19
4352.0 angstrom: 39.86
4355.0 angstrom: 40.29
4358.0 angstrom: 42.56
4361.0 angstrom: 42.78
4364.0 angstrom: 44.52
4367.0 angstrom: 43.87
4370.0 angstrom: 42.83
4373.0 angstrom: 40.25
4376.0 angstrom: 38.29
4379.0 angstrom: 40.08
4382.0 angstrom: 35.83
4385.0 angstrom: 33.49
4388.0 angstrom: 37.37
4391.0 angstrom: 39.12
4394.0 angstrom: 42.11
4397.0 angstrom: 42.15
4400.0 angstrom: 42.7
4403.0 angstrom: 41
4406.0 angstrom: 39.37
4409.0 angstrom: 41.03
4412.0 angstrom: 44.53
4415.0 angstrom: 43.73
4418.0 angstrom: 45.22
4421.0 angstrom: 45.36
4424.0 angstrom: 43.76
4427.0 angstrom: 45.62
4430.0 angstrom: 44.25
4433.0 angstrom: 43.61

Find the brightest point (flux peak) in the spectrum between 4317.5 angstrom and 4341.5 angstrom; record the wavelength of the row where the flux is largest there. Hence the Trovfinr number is 4319.0 angstrom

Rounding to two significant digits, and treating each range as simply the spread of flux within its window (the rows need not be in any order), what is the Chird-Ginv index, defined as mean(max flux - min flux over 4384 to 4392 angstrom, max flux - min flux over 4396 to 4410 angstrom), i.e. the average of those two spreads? 4.5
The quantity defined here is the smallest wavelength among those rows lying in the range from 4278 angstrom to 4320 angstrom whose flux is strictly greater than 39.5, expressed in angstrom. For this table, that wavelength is 4319.0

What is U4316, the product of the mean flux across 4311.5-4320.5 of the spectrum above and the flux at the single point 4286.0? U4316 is 1215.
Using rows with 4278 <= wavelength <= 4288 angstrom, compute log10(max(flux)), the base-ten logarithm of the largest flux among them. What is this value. 1.57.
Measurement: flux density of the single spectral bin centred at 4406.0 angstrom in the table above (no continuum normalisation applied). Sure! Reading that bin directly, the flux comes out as 39.37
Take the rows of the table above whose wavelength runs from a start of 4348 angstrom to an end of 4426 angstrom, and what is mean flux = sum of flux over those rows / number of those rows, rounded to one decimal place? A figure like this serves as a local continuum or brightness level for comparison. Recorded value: 41.3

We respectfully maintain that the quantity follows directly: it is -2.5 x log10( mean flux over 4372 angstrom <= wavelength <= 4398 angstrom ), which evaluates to -3.97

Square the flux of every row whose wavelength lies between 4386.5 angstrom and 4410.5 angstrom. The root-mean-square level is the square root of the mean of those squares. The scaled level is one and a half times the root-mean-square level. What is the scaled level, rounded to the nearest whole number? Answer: 61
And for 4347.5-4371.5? 64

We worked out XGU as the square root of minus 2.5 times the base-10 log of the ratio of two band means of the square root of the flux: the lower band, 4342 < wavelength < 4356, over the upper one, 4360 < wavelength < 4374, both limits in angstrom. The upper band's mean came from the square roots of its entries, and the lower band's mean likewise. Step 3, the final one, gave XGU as 0.19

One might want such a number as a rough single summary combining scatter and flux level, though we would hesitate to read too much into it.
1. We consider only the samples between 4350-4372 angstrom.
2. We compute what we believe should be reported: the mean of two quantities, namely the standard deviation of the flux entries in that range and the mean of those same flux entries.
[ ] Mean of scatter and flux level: 22.0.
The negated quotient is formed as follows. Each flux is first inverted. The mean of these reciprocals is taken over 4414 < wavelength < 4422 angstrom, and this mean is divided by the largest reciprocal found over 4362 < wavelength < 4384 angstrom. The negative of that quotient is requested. -0.80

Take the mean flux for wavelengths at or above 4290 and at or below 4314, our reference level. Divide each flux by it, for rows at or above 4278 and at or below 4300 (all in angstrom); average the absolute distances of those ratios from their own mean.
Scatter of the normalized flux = 0.07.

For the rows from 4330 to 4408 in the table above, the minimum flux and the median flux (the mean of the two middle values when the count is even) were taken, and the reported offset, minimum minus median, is -7.0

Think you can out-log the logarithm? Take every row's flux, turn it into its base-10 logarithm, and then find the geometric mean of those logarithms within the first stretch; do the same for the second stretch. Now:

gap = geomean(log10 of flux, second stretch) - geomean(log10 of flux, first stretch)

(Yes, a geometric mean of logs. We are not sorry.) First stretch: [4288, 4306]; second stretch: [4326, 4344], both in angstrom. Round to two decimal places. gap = 0.11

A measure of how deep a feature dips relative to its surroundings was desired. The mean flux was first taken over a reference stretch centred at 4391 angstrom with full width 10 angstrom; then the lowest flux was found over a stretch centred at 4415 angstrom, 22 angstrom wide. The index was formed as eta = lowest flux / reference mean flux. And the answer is 1.00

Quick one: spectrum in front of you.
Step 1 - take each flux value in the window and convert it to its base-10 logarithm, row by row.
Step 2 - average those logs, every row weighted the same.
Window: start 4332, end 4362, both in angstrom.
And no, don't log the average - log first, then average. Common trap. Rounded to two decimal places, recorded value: 1.60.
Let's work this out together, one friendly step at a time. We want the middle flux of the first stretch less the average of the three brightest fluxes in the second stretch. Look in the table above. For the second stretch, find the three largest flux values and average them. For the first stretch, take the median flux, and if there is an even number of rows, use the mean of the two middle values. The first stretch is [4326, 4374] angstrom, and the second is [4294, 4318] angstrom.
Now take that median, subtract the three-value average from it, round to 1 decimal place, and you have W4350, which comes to 6.9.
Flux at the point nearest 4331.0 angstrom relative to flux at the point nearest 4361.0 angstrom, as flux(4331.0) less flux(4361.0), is -1.6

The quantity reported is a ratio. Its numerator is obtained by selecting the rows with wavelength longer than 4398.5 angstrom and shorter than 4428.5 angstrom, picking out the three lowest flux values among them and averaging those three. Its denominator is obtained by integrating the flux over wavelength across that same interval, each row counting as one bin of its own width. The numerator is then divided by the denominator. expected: 0.0312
